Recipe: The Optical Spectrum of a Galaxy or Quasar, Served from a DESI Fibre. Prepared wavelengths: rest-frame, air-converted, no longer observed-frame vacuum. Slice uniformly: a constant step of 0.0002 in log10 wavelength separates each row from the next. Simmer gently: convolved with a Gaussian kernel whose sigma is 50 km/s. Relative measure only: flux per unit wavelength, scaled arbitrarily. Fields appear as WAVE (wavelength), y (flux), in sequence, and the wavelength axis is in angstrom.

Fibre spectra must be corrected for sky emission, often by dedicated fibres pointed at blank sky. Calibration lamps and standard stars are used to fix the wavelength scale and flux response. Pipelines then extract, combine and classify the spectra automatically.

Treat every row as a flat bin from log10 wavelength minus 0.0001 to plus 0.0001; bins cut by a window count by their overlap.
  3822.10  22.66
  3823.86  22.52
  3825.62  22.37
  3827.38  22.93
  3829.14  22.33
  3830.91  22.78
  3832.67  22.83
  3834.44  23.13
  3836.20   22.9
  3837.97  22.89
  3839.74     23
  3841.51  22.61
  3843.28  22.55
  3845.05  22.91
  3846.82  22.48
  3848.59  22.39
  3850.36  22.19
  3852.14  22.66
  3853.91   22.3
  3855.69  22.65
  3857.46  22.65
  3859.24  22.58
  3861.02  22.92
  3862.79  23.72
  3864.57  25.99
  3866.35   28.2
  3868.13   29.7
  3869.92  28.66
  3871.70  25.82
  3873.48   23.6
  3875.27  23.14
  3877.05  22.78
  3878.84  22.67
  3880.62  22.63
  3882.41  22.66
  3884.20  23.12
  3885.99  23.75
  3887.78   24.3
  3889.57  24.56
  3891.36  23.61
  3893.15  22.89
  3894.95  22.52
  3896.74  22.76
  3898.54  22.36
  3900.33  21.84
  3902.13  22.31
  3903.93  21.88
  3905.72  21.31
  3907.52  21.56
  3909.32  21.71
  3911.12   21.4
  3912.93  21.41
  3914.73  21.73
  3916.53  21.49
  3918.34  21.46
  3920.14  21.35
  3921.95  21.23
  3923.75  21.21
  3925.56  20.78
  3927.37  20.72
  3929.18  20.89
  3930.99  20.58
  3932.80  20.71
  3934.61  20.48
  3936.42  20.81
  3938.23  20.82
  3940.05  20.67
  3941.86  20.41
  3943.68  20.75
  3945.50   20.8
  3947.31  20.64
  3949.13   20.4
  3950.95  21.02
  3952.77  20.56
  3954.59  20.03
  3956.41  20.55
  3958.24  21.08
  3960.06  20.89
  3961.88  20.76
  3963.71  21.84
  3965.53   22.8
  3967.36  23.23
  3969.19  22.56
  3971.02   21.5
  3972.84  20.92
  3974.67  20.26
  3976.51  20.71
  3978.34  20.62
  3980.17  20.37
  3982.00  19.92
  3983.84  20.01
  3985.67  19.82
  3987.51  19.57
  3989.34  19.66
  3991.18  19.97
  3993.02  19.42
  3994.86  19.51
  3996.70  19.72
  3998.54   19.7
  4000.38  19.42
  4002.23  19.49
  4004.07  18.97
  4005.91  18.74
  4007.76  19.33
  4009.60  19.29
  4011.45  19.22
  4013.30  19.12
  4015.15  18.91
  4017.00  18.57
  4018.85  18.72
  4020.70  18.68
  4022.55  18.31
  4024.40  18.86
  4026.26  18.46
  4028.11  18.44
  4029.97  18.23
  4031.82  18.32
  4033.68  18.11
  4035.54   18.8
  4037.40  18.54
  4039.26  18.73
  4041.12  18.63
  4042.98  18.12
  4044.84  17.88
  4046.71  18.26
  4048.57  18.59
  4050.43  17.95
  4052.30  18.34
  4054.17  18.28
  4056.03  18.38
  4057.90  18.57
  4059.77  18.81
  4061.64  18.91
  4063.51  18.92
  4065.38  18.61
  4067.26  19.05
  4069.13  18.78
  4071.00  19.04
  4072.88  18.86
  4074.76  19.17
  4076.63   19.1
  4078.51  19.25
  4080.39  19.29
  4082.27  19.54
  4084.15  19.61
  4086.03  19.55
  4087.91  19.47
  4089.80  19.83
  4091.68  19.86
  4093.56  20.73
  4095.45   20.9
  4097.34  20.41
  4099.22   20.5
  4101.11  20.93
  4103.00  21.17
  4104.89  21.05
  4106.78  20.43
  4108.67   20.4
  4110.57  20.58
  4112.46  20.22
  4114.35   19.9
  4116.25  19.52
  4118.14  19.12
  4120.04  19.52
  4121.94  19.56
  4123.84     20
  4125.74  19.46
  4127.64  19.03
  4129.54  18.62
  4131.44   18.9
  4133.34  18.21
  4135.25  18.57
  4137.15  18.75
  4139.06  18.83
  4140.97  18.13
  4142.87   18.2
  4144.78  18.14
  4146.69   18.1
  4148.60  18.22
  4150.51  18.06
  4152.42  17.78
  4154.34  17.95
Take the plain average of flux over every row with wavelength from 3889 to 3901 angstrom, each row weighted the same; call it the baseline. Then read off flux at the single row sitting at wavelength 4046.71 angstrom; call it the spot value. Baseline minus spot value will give 5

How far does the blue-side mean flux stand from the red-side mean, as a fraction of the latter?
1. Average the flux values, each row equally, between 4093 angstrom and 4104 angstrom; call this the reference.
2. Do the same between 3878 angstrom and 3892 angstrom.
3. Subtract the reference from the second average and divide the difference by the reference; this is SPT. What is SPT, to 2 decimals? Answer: 0.13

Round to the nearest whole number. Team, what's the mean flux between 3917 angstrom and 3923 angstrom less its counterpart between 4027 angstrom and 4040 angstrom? 3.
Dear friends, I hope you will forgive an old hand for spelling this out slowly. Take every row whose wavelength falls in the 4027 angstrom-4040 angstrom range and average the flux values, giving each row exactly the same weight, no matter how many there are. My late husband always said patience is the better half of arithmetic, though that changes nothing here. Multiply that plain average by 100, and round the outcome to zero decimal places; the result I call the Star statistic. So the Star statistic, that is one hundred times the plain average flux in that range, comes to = 1845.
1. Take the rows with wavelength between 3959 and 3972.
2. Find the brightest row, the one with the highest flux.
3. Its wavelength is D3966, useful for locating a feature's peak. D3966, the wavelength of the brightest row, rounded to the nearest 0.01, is 3967.36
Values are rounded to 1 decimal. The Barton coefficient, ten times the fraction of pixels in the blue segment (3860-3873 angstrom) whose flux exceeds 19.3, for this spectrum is 10.0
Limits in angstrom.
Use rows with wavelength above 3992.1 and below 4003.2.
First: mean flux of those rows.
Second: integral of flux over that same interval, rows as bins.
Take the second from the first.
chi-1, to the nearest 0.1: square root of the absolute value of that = 14.0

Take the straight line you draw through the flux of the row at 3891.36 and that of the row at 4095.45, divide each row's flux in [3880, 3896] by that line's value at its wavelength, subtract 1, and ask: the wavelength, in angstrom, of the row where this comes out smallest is 3880.62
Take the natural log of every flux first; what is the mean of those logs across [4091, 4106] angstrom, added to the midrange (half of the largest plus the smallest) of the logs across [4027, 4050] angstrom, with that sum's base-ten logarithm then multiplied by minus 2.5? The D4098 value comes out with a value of -1.93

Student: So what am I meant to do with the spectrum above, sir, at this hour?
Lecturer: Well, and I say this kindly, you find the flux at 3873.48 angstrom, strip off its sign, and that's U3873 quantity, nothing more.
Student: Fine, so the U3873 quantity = 24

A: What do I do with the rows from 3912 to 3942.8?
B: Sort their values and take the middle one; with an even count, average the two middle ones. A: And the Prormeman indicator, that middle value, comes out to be 20.8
